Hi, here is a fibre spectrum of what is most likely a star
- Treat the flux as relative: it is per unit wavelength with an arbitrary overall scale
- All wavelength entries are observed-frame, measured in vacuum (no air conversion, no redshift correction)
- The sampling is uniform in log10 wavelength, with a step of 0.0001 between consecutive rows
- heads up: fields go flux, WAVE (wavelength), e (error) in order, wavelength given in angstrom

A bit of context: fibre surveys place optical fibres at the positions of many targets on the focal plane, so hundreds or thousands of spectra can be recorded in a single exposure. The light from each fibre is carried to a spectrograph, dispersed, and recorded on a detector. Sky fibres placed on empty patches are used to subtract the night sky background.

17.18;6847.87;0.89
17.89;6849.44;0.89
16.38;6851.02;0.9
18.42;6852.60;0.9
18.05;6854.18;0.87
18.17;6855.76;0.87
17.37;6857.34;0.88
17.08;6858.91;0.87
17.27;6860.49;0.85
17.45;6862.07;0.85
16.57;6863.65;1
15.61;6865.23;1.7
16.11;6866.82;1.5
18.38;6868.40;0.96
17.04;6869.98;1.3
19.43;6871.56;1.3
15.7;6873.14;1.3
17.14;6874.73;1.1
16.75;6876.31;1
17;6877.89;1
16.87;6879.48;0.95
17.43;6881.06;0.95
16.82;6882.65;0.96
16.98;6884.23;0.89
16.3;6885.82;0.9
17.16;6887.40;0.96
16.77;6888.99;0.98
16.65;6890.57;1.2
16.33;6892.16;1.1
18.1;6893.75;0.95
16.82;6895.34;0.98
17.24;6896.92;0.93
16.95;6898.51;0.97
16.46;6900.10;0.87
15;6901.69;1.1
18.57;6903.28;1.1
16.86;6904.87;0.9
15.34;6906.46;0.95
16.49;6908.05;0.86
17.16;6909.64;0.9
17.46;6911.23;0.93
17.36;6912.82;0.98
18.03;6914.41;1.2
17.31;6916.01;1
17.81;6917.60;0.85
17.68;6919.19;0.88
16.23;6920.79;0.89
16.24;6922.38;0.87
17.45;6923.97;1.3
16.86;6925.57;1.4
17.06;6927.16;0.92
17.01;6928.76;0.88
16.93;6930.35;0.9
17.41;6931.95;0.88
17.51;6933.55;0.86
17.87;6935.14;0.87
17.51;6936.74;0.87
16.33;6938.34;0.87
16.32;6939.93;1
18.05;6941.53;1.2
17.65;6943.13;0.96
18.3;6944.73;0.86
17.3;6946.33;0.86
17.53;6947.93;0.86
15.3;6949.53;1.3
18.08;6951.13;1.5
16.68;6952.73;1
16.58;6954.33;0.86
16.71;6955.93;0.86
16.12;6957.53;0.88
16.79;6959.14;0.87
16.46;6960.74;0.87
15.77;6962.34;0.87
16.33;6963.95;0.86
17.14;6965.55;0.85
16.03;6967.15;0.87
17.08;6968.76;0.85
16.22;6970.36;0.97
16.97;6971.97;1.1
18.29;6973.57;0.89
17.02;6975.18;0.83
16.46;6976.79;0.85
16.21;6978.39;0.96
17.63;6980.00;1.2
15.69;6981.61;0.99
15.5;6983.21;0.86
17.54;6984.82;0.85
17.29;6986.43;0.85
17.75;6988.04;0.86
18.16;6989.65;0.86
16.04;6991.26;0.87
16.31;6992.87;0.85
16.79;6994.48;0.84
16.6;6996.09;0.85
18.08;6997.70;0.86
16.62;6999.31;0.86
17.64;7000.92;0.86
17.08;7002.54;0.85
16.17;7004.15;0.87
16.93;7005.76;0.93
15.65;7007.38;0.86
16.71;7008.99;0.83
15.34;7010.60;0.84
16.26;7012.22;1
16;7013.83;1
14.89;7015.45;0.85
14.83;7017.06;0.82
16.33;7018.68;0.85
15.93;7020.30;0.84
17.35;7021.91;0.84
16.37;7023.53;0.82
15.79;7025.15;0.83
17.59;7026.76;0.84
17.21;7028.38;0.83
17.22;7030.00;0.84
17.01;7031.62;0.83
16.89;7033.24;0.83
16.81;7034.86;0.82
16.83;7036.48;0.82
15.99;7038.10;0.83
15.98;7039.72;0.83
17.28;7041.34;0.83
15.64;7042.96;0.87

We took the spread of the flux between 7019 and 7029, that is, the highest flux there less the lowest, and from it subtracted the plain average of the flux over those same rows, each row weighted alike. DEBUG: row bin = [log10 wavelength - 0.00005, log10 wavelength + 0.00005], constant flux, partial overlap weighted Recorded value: -14.9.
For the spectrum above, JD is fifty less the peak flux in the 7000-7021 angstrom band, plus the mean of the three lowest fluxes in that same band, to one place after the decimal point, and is 47.4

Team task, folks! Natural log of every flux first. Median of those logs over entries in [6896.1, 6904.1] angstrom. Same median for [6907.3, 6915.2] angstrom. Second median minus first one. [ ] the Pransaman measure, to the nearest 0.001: 0.024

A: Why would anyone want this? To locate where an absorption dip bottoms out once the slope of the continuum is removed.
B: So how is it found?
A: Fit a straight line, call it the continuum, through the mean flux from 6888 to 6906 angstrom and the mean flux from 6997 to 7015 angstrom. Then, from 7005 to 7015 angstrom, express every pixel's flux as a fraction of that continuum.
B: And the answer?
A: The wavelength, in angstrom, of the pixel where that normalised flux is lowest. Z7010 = 7010.60 angstrom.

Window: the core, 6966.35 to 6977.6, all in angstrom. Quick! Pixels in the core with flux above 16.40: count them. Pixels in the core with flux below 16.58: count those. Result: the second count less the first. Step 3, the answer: -2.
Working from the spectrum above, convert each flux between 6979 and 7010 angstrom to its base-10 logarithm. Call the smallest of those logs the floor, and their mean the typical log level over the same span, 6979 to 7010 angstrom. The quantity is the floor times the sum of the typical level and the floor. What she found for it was 2.88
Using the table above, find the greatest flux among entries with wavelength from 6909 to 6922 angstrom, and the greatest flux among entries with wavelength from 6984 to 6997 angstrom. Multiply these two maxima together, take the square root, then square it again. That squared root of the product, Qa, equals 327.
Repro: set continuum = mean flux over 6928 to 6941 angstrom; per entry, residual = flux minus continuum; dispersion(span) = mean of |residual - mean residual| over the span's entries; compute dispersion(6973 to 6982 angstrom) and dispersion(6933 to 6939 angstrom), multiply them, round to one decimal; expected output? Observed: 0.4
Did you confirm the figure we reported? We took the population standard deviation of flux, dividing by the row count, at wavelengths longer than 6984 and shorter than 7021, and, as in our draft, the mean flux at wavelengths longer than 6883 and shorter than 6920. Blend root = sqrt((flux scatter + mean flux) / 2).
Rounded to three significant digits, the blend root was 2.99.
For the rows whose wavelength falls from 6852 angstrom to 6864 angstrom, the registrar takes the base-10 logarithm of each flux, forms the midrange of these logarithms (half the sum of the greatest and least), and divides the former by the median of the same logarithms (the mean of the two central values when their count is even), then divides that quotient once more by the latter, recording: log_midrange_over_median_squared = 0.807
